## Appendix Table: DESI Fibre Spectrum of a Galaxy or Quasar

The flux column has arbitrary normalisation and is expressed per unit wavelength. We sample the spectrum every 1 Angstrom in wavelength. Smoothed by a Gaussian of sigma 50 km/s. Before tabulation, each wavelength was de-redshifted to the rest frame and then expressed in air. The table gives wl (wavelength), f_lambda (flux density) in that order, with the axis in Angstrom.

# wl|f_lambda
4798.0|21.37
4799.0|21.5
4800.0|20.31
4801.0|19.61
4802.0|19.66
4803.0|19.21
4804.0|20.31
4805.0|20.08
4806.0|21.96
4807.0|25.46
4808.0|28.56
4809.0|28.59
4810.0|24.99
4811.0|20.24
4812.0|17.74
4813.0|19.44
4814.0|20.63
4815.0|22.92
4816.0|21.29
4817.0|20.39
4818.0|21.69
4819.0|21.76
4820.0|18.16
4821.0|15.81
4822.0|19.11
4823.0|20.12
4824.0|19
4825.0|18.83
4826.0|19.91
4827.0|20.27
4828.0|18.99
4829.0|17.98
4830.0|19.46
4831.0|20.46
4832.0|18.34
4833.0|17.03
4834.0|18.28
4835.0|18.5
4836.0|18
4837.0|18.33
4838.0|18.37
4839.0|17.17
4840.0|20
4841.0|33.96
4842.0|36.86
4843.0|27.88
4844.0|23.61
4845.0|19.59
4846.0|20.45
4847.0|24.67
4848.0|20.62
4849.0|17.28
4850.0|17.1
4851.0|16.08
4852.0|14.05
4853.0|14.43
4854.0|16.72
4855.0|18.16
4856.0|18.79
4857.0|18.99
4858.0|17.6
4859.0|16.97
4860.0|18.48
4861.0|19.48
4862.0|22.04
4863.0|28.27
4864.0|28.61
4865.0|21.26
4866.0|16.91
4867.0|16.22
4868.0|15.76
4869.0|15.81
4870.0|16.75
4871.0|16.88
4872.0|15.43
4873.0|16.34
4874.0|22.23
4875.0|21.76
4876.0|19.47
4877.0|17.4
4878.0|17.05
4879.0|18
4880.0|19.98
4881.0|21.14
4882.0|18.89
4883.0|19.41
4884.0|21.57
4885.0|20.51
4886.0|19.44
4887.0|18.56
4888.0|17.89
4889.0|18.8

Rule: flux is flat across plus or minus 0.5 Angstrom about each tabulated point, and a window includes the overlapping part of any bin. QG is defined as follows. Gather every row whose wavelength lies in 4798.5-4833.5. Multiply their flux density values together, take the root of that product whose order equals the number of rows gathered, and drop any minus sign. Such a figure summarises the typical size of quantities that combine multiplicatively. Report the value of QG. 20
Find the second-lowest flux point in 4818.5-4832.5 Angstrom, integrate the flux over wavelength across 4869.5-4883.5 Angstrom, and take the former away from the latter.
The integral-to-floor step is 243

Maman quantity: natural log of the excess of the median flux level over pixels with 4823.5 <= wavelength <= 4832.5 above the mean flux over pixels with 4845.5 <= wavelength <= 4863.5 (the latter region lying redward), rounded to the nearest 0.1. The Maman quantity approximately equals -2.3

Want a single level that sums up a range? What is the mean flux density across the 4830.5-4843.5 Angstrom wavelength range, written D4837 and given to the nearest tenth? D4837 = 21.8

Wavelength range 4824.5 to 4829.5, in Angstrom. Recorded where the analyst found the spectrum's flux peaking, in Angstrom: 4827.0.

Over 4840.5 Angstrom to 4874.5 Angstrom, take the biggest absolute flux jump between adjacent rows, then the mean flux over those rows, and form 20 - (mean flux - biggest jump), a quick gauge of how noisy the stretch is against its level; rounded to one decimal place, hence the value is 8.9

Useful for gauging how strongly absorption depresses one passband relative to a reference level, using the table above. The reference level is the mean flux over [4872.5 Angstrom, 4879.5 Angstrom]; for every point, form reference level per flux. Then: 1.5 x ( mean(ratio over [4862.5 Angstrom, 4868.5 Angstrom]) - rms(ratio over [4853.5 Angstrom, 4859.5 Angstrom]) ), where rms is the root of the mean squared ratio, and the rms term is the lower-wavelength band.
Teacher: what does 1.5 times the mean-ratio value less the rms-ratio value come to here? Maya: -0.17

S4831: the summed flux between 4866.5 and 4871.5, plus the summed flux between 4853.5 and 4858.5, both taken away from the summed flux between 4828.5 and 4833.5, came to -78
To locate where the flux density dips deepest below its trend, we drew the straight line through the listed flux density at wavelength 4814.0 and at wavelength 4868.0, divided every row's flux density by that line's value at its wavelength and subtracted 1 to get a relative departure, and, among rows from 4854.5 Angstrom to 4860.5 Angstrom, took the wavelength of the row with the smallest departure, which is 4859.0 Angstrom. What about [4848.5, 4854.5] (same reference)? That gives 4852.0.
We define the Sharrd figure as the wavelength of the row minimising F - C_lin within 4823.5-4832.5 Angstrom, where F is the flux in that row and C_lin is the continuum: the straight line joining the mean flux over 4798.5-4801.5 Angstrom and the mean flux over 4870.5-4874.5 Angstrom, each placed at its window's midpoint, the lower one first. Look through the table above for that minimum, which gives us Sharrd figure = 4829.0 Angstrom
